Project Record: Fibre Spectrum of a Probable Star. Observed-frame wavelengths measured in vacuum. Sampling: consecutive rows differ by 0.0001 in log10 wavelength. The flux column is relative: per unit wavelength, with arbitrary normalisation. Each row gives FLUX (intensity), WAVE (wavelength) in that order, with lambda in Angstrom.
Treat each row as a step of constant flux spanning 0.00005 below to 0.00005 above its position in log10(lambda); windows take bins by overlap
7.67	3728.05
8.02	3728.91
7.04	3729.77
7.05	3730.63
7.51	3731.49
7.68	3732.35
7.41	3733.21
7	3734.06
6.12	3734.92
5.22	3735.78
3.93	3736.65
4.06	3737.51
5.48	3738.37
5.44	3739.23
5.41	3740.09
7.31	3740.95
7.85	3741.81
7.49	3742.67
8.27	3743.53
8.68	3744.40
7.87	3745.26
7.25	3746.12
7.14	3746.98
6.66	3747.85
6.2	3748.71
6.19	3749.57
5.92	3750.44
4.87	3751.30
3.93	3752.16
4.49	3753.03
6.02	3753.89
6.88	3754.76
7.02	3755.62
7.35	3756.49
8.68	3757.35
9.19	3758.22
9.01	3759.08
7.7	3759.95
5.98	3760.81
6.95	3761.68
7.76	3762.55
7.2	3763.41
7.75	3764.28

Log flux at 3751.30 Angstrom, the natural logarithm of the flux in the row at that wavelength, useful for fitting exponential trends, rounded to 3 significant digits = 1.58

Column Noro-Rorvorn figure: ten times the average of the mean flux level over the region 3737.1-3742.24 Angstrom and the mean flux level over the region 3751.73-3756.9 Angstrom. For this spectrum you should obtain 59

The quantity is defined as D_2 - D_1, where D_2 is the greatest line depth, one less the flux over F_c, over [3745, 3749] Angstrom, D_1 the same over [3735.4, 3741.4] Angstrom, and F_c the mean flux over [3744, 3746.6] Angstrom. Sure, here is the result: -0.29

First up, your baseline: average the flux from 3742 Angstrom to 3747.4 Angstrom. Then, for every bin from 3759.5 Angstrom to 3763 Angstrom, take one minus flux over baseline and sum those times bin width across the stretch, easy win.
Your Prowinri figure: 0.31 Angstrom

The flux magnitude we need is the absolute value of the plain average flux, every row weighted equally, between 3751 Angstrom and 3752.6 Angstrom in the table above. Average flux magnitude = 4.4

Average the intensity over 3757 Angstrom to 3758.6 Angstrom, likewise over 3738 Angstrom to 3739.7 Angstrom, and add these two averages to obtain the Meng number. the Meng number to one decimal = 14.4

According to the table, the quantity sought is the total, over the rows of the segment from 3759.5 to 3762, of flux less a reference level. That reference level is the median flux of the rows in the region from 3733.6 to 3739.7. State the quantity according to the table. 4.3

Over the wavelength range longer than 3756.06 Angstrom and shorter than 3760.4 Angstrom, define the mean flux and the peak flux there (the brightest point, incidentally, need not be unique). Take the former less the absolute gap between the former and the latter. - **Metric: 7.6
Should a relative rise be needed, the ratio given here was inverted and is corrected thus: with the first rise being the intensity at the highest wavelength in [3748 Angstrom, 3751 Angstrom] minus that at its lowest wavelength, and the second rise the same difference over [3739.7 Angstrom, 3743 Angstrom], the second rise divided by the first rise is -7.4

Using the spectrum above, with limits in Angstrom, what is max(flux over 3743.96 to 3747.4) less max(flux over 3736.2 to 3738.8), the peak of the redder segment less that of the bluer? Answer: 3.2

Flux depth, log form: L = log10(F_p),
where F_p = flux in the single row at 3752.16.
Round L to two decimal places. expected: 0.59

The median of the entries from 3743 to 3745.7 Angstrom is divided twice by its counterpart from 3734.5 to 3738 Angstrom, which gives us 0.38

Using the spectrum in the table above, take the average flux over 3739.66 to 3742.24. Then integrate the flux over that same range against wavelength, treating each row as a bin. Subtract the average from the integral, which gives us 10.9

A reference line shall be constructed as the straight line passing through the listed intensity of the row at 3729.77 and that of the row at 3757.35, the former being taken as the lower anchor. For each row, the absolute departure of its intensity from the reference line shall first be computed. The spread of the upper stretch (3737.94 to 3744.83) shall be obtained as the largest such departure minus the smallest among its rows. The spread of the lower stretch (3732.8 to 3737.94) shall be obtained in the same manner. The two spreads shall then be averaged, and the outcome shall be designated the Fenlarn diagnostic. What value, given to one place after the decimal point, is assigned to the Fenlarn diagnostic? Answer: 2.8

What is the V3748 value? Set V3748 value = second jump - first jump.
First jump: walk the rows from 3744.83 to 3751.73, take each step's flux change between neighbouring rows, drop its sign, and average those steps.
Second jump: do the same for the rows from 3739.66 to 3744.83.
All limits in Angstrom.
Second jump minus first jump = 0.4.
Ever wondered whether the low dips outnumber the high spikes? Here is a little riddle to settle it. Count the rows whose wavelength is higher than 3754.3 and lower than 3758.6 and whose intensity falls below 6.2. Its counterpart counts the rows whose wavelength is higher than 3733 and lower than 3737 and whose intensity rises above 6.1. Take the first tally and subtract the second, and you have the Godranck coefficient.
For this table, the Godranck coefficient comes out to -3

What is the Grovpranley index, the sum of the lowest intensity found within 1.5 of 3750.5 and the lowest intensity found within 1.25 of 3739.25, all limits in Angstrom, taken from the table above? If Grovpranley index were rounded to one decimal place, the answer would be 10.3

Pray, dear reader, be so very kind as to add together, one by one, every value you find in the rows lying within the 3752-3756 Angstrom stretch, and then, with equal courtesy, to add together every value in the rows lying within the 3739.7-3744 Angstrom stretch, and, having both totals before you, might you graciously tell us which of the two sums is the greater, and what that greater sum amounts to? 36.3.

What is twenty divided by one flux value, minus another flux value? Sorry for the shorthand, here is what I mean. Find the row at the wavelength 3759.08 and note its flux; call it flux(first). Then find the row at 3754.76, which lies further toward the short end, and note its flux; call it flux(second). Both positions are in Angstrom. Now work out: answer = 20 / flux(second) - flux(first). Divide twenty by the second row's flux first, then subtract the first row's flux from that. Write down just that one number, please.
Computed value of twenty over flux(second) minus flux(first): -6.1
